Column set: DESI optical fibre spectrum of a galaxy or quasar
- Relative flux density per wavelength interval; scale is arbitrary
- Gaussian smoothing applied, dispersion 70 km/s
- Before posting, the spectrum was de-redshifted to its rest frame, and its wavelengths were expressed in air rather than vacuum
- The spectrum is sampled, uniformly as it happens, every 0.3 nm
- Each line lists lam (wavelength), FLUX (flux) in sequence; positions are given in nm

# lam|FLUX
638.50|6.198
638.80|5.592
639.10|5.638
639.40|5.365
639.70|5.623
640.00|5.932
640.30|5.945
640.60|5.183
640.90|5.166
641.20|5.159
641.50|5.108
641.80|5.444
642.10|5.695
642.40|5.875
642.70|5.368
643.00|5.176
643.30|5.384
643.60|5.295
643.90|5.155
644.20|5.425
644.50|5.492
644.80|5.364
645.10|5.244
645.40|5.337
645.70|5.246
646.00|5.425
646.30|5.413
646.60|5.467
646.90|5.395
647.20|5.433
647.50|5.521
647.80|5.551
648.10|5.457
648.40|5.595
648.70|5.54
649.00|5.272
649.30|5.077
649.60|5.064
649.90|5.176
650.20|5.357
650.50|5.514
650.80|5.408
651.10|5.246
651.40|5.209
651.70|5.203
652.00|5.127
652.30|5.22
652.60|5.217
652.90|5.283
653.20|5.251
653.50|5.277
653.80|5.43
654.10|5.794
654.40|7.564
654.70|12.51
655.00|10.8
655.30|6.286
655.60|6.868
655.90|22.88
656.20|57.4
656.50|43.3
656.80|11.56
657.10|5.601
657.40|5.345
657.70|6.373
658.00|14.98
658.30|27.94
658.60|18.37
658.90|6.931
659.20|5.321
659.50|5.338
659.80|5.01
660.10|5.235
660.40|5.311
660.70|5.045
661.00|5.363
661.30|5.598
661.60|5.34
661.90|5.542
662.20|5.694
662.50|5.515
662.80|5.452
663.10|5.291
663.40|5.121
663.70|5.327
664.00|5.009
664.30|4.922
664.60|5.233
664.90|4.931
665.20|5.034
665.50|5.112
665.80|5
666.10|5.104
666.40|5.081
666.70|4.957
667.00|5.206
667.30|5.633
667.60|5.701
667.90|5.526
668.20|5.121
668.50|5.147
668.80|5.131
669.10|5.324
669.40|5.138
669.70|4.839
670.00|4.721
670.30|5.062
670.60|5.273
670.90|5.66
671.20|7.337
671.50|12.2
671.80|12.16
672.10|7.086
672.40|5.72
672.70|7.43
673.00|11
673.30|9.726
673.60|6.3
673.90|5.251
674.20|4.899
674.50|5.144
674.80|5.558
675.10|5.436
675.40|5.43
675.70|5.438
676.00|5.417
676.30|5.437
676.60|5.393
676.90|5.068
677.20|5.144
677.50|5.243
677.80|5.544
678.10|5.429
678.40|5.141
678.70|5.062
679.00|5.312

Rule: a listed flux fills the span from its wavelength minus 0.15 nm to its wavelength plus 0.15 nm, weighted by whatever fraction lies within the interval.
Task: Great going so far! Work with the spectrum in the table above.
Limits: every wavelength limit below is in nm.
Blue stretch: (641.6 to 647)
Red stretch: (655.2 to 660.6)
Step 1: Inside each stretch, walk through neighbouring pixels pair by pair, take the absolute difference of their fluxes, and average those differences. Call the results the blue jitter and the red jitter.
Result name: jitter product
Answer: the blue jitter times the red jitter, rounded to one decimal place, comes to 1.4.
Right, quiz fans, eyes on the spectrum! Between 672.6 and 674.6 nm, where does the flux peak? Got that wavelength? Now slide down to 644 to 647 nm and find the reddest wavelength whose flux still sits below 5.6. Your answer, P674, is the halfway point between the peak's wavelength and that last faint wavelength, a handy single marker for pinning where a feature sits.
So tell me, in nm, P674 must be 659.95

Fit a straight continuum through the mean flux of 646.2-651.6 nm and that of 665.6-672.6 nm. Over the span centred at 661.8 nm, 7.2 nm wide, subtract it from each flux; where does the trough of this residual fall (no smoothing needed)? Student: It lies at 664.90 nm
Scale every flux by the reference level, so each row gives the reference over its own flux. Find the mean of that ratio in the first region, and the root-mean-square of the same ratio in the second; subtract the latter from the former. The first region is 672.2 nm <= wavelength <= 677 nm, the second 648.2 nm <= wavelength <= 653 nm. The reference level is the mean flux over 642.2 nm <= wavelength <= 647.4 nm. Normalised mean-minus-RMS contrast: -0.10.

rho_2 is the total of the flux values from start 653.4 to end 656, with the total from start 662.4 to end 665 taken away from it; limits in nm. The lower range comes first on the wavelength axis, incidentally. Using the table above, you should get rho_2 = 36.6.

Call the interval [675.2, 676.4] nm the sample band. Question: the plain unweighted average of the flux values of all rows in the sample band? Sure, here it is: 5.43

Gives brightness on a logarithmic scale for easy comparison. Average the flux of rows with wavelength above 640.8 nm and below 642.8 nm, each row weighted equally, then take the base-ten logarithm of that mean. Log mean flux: 0.73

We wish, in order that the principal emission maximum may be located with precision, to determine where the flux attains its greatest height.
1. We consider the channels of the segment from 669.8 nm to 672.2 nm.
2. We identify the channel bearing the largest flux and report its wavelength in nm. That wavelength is 671.50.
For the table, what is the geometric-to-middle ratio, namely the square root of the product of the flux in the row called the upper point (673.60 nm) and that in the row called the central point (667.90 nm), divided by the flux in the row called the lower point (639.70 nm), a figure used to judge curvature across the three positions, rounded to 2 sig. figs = 1.0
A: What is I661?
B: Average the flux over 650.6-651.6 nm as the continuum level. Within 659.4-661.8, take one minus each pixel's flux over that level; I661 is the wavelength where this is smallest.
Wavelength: 661.30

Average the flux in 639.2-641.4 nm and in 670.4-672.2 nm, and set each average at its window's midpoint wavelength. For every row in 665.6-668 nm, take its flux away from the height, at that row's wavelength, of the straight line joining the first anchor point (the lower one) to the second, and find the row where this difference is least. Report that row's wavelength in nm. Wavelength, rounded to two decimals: 667.60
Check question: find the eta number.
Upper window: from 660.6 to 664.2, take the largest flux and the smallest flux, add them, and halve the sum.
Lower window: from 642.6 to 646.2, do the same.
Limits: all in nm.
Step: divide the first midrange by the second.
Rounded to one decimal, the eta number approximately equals 1.0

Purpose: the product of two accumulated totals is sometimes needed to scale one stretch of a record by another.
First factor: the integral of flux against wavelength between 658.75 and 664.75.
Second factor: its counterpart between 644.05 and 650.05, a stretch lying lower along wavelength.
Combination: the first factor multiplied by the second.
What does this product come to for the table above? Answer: 1041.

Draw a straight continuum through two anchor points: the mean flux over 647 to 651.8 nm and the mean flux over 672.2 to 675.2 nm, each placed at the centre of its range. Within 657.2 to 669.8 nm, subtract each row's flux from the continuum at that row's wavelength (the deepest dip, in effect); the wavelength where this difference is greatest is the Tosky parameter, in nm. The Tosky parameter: 669.70 nm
